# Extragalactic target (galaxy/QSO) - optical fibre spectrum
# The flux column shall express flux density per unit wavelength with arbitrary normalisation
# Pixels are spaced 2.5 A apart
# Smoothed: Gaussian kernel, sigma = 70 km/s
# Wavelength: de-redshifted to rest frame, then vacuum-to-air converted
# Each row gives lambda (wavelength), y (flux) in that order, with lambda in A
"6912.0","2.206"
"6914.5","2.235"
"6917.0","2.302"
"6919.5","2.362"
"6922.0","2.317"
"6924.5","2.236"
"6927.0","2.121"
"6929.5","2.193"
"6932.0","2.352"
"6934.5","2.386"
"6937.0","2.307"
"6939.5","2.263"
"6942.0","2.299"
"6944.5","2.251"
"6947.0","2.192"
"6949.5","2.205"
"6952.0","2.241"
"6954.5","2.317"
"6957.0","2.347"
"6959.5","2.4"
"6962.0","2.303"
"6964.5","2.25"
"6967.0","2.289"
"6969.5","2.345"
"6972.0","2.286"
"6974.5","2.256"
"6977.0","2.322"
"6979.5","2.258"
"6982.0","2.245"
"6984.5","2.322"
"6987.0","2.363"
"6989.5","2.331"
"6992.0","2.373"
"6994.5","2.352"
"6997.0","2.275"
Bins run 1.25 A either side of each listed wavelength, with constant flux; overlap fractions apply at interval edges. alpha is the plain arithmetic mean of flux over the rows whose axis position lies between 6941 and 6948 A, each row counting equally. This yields 2.247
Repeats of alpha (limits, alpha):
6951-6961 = 2.326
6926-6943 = 2.274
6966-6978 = 2.300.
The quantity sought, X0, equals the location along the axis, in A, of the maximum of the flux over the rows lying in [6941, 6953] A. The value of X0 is 6942.0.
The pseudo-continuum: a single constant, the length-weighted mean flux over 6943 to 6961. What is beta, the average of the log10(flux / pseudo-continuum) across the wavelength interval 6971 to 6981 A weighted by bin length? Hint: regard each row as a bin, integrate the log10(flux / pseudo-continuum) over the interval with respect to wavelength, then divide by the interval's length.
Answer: 0.000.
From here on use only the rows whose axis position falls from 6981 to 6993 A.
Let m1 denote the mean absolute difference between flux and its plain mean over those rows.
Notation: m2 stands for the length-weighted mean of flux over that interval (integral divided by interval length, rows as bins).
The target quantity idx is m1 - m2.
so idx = -2.29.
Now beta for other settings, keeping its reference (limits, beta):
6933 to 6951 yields -0.002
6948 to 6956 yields -0.005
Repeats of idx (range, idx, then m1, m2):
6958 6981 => -2.26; 0.037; 2.30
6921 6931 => -2.16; 0.060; 2.22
